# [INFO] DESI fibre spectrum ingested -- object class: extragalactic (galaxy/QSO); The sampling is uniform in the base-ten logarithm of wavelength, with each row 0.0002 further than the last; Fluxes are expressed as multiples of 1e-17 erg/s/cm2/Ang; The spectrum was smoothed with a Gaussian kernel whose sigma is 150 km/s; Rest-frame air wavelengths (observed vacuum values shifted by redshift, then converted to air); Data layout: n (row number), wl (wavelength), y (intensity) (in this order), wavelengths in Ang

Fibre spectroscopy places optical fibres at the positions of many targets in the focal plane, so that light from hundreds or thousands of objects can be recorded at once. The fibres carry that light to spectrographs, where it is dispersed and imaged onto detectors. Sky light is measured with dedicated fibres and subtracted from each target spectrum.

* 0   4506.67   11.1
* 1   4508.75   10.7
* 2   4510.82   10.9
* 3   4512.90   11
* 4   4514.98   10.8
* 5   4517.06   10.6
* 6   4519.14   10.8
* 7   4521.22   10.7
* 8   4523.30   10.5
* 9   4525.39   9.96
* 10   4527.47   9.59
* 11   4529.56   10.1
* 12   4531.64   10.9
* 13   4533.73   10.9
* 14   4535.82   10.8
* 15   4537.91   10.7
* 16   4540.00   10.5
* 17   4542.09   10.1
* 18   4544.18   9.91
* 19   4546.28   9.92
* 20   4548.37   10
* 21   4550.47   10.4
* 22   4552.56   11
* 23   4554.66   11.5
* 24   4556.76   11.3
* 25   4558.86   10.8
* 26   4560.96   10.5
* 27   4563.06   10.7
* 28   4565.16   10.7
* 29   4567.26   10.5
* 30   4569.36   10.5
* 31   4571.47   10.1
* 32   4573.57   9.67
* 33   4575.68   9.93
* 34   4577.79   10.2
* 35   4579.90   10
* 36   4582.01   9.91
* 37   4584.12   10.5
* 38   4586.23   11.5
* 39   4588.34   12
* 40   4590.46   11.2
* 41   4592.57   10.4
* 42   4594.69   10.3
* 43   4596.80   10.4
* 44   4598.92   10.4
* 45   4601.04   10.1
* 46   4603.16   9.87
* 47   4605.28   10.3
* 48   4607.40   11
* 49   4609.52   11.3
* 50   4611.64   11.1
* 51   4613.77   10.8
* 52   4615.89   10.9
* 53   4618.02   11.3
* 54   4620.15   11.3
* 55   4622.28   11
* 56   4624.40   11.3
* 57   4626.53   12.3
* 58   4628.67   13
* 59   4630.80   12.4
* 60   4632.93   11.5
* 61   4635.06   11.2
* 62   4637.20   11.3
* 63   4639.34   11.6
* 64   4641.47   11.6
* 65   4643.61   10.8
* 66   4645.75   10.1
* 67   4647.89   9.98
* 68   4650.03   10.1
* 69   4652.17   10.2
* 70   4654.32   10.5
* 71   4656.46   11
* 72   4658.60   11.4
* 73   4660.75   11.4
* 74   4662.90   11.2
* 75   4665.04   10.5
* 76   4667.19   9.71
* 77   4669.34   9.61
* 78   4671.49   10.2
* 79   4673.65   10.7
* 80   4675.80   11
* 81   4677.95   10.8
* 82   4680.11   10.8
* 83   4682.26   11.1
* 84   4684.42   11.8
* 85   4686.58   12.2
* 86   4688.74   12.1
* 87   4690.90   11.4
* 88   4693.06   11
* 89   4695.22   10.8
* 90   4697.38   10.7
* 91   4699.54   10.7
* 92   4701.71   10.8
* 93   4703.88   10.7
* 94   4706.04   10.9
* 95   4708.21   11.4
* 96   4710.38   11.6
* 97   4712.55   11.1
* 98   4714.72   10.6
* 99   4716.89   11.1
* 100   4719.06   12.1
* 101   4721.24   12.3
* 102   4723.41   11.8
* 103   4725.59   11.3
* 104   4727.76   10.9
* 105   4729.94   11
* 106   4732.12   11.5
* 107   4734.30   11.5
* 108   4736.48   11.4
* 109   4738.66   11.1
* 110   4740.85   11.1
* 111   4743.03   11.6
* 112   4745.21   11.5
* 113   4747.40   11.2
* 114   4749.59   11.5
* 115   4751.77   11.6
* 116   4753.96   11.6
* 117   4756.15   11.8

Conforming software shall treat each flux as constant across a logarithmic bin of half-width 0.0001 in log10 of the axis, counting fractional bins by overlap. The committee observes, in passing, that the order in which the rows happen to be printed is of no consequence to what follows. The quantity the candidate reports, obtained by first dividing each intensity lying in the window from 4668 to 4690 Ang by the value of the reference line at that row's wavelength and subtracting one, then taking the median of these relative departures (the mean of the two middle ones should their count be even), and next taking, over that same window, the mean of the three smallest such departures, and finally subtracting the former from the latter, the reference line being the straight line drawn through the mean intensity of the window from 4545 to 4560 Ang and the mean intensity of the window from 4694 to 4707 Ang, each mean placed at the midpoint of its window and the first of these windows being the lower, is -0.068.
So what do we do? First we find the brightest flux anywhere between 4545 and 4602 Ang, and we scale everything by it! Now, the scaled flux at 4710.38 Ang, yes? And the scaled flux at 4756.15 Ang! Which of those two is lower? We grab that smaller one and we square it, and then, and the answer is 0.934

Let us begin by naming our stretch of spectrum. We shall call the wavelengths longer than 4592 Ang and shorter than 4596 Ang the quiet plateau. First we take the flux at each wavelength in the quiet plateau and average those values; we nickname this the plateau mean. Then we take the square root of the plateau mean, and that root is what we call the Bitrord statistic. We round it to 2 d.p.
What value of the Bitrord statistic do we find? 3.22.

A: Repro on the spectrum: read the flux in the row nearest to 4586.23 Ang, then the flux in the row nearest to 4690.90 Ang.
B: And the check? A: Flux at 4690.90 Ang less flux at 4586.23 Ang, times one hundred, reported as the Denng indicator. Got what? -10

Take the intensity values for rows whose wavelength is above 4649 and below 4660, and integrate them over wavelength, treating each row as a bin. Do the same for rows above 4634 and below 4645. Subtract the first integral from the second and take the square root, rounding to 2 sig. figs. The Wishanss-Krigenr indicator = 2.6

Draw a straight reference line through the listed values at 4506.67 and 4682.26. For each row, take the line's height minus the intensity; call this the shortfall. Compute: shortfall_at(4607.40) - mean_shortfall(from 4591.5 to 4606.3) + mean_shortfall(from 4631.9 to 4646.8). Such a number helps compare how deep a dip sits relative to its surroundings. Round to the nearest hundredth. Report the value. -0.80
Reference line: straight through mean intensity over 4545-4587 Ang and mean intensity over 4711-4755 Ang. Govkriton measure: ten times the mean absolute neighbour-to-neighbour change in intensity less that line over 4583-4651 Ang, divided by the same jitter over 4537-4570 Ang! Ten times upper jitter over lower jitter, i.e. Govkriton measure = 16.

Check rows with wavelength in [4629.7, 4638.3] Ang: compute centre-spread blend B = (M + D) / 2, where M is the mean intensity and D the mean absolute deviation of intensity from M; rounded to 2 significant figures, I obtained 6.0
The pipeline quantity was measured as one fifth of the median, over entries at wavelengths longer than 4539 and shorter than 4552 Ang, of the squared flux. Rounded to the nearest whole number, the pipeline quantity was 20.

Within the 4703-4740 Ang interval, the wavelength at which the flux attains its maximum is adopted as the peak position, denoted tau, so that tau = 4721.24 Ang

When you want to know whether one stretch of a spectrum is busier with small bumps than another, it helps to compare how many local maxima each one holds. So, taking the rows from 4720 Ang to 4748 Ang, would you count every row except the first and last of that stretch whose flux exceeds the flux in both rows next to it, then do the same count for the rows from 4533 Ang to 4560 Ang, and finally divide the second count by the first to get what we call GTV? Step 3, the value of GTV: 1.0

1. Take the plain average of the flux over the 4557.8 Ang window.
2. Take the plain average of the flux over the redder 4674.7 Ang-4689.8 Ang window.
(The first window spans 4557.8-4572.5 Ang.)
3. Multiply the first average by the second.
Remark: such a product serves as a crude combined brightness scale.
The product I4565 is 120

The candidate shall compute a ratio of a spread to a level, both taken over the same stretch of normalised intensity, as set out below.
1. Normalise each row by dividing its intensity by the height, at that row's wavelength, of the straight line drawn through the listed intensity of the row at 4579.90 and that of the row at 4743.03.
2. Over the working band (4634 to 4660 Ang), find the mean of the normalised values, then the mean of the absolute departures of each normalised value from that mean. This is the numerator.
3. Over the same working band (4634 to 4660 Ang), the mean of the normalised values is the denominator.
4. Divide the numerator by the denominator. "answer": 0.052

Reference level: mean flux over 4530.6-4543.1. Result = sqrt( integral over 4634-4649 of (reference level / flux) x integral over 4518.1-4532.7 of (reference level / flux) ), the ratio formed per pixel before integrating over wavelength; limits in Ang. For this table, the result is 14.8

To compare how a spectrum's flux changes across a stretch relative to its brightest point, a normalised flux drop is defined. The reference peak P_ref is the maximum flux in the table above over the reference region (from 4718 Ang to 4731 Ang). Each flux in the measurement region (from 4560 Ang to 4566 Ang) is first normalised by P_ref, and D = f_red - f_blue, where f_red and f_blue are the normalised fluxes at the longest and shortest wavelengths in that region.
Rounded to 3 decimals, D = 0.016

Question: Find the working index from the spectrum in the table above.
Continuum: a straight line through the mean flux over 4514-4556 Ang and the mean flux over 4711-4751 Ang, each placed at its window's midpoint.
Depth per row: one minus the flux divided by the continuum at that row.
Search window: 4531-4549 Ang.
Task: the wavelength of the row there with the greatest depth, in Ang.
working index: 4544.18 Ang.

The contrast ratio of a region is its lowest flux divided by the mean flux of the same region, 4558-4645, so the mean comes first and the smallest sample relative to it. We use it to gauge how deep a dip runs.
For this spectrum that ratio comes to 0.89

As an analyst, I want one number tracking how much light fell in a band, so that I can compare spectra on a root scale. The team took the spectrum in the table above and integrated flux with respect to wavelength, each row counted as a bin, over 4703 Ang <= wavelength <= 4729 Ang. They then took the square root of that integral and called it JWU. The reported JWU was 17.2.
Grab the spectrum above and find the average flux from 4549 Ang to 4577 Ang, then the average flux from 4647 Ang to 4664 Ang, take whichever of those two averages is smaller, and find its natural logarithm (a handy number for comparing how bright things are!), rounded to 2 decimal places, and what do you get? 2.36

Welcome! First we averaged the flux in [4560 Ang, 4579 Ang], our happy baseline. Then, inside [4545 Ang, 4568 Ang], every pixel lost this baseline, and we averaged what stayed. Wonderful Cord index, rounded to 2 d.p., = 0.35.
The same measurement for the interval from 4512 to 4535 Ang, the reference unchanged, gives 0.22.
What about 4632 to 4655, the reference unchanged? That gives 0.50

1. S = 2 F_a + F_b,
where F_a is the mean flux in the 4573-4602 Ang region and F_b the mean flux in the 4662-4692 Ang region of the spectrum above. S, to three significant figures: 31.9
